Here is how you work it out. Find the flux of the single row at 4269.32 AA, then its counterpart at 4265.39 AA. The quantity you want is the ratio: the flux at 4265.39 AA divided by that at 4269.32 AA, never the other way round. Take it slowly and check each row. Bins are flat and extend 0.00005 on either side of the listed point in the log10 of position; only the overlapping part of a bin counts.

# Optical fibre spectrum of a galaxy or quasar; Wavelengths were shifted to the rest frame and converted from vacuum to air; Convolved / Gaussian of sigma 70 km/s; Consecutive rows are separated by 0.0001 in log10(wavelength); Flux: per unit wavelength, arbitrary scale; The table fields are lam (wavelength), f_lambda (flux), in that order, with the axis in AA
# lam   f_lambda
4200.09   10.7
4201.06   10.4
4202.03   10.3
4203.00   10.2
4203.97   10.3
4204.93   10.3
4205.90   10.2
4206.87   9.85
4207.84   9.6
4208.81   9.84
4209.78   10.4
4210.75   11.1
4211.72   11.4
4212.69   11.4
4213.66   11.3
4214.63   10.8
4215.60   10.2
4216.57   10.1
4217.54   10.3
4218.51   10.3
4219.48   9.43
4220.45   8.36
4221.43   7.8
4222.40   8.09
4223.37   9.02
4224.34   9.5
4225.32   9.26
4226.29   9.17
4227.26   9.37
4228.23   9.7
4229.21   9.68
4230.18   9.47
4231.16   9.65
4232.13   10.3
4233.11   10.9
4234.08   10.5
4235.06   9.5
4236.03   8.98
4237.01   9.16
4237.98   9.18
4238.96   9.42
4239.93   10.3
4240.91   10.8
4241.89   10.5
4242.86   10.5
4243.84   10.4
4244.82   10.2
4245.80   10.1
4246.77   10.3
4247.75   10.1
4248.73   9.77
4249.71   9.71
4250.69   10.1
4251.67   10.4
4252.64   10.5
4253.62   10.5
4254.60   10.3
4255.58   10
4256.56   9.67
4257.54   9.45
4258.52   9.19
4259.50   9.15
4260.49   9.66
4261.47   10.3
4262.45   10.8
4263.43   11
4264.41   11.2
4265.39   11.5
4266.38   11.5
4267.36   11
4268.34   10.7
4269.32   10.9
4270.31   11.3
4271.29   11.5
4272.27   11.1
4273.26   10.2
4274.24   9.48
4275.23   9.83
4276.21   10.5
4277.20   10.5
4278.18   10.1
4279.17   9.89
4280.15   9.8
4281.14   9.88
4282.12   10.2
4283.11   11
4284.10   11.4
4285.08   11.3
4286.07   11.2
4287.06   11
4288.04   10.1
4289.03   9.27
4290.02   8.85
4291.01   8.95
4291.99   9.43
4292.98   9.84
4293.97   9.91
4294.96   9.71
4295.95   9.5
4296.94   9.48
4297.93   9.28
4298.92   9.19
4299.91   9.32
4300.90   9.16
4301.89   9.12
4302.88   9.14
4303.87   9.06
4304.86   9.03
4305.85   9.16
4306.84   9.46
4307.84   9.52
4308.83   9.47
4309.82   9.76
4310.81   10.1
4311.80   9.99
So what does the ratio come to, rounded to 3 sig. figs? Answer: 1.06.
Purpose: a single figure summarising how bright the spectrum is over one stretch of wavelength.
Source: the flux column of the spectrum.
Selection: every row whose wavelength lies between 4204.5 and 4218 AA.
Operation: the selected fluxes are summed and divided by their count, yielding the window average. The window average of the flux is 10.5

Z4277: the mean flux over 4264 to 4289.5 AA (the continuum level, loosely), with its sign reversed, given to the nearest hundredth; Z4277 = -10.63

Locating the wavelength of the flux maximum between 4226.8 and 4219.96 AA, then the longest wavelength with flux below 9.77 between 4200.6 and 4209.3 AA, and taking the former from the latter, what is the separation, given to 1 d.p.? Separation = -16.5 AA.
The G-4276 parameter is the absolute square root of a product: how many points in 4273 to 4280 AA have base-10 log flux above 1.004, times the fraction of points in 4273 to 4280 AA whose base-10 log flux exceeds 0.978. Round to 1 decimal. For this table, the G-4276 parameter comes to 1.9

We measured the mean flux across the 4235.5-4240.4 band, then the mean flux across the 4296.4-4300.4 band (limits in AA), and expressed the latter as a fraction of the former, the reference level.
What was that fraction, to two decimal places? 0.99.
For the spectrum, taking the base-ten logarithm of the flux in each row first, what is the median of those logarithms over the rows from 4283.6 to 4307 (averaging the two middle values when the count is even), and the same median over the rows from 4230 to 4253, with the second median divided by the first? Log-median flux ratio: 1.04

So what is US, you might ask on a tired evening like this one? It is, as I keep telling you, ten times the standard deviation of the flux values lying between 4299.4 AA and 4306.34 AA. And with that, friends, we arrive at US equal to 0.9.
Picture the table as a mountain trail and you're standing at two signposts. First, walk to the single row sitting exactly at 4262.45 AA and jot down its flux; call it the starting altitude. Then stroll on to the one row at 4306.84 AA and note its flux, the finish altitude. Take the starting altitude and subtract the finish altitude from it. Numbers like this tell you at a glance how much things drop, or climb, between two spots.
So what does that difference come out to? 1.34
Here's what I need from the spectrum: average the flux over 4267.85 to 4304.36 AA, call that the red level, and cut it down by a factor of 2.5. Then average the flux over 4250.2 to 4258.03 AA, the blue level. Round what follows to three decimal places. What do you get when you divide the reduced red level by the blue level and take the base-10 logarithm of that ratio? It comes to -0.402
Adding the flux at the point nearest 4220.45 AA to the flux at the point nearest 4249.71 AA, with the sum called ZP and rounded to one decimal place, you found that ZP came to 18.1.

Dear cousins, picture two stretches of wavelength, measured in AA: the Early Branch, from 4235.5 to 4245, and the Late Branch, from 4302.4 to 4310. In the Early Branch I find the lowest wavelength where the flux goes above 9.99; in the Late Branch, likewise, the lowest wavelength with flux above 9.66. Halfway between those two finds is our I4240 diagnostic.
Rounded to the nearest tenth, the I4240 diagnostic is 4274.9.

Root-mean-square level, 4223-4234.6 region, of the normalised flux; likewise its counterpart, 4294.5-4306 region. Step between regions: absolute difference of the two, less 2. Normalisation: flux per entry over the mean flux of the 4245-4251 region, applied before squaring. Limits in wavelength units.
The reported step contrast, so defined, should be -1.954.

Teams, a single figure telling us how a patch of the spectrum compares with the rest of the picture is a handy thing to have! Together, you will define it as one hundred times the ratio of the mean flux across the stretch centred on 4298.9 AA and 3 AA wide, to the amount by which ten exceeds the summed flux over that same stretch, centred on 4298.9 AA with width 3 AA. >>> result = -52.1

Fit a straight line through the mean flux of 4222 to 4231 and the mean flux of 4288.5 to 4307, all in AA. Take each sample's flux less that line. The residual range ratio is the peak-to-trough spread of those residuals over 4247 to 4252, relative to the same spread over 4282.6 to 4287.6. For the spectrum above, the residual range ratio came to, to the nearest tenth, 1.7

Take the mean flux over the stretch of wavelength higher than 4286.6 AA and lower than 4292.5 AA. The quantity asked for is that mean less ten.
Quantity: -0.4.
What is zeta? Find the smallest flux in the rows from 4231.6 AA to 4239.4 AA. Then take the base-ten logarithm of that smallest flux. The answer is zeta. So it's 0.953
